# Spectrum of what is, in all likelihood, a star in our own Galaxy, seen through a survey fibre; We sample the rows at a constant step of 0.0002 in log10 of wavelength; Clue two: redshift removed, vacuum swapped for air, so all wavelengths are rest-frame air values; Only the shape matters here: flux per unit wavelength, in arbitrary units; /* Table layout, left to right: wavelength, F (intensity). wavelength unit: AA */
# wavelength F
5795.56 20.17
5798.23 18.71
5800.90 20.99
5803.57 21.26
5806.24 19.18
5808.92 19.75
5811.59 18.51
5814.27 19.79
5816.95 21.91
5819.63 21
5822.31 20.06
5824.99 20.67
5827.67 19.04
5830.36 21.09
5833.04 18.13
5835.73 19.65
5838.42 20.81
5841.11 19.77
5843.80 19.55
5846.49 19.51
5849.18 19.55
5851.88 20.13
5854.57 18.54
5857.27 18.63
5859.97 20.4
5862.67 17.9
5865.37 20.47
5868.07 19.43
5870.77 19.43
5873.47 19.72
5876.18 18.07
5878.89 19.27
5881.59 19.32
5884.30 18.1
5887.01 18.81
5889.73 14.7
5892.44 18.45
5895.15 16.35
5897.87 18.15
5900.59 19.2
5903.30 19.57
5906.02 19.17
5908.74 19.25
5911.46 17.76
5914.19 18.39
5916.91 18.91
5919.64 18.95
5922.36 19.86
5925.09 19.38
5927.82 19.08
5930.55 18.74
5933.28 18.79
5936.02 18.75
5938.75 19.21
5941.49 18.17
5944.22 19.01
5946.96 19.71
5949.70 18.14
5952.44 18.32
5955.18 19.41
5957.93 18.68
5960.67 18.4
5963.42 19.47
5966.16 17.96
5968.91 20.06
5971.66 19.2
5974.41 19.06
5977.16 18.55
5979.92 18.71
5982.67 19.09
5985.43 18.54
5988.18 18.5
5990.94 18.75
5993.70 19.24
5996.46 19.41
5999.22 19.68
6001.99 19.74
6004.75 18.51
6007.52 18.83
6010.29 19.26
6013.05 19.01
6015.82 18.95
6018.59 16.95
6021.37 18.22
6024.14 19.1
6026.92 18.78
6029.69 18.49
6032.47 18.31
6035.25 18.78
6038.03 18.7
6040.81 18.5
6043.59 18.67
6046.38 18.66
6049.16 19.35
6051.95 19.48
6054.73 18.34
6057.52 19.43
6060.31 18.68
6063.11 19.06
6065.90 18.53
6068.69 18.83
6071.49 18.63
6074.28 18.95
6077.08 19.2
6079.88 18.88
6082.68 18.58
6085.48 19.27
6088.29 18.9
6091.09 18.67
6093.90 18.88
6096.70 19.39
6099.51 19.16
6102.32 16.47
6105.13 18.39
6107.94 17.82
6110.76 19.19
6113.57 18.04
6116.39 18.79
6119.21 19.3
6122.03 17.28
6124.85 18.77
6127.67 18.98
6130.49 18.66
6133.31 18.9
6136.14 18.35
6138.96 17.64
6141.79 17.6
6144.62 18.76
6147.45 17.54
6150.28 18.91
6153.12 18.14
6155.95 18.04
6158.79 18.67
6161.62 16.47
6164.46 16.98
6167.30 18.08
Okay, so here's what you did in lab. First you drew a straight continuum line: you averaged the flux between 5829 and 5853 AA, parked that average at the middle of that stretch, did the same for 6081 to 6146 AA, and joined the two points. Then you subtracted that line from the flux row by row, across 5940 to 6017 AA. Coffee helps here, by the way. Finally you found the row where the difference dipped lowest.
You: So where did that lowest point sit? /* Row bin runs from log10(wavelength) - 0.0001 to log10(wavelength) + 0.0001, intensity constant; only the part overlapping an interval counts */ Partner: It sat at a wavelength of 5966.16 AA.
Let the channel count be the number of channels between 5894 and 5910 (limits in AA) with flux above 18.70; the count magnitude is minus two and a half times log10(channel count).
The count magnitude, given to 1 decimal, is -1.5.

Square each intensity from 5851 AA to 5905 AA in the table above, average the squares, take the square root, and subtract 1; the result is 17.8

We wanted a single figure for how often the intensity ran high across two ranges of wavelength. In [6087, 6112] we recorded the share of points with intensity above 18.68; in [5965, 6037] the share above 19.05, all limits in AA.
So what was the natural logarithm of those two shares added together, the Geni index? -0.06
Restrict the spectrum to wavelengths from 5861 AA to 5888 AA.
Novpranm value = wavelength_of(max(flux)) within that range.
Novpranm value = 5865.37 AA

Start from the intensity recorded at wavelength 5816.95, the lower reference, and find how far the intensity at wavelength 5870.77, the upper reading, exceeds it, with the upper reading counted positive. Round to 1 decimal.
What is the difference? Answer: -2.5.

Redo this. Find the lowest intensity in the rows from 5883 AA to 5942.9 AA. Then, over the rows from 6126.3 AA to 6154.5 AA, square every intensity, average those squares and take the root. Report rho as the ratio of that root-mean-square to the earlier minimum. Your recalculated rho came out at 1.25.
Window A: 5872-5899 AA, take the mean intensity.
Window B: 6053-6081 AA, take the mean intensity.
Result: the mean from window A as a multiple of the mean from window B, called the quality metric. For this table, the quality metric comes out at 0.96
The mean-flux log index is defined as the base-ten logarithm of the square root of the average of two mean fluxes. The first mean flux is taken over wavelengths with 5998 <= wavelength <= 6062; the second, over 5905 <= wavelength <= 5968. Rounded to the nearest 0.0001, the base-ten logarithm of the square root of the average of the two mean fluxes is 0.6374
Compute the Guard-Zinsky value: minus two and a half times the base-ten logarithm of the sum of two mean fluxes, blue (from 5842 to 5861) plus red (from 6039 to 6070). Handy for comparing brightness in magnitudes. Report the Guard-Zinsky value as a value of -3.959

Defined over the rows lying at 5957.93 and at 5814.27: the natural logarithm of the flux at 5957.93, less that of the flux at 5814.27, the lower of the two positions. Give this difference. -0.06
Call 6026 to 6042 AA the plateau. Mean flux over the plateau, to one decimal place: 18.6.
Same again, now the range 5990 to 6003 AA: 19.4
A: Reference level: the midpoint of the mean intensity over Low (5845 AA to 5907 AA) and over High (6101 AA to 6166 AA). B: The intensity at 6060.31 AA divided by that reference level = 1.01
